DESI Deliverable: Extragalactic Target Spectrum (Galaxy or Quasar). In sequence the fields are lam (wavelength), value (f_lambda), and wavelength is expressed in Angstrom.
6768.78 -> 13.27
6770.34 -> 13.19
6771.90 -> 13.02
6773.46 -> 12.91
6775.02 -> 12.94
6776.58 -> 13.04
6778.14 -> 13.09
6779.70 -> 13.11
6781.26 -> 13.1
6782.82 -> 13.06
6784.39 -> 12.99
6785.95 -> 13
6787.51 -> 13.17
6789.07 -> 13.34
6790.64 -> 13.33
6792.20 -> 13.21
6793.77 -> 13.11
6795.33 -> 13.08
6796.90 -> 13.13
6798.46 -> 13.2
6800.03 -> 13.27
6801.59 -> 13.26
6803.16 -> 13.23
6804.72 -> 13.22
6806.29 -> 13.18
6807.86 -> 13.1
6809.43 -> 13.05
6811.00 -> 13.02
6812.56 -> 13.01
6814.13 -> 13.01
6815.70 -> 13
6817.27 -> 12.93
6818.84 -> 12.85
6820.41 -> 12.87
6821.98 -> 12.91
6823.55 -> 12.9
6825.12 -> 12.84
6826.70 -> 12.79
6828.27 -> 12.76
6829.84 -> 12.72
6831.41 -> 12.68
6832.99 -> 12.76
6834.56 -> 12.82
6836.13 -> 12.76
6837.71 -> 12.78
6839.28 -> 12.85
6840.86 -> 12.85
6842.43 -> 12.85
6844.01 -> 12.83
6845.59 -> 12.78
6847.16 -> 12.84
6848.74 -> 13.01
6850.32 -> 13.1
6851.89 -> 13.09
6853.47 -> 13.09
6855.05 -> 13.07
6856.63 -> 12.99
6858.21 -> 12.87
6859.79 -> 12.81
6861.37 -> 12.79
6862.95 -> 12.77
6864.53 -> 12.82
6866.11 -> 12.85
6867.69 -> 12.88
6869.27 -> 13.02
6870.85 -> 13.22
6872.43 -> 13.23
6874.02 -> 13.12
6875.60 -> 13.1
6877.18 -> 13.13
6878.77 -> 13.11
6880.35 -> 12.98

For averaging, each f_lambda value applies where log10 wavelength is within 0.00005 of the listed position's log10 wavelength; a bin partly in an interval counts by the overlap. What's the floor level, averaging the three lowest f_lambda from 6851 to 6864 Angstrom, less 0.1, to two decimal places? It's 12.69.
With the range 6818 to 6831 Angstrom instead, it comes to 12.66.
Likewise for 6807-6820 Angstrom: 12.83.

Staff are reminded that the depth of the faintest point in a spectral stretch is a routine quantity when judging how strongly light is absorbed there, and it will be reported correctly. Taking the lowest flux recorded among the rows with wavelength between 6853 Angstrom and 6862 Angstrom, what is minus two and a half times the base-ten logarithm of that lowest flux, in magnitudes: -2.767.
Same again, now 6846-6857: -2.771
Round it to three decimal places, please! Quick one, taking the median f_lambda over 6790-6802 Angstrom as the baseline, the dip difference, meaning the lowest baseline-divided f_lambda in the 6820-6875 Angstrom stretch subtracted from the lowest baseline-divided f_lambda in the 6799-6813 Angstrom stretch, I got 0.025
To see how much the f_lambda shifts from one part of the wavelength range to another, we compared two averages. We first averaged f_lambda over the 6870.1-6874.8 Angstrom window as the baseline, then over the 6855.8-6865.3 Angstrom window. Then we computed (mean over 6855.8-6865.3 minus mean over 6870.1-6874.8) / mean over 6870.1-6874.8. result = -0.026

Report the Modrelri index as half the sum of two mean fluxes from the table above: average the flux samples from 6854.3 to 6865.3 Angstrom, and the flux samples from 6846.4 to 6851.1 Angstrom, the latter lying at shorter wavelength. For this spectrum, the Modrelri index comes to 12.9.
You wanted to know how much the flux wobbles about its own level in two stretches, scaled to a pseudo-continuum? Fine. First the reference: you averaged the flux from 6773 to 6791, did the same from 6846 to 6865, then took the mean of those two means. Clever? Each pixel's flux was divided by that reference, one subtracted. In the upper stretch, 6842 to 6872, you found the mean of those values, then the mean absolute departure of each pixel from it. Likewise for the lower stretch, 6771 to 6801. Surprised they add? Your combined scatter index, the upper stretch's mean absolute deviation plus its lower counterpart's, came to 0.0164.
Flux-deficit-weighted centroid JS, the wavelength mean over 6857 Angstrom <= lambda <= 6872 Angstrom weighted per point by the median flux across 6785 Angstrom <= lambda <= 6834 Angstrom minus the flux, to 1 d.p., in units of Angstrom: 6861.4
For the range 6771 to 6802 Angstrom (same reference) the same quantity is 6794.3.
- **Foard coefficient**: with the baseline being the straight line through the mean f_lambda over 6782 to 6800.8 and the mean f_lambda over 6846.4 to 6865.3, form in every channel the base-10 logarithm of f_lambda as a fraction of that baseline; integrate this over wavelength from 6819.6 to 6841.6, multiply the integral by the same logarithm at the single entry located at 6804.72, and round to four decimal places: -0.0006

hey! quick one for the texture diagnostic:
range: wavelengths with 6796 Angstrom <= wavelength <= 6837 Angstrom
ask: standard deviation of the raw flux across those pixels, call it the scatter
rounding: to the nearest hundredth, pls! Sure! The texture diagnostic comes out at 0.18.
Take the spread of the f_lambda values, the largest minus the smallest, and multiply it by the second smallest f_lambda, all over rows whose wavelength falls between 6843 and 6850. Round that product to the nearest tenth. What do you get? 3.0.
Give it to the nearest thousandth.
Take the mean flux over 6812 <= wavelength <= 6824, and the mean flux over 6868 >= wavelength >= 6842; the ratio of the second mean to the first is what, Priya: 0.998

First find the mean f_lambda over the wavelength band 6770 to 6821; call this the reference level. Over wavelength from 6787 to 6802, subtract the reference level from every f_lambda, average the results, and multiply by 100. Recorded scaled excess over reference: 12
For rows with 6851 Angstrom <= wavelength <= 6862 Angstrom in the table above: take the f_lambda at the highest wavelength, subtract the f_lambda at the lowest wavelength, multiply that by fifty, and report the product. -15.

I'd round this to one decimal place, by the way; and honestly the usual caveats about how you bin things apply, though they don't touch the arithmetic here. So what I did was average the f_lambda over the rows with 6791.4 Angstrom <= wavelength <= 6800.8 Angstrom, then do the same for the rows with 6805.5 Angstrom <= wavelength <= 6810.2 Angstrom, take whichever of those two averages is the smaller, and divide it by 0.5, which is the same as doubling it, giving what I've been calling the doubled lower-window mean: 26.2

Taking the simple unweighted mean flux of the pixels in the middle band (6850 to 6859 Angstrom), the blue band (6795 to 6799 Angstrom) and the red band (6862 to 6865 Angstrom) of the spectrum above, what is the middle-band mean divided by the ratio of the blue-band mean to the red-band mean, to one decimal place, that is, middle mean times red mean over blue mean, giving 12.7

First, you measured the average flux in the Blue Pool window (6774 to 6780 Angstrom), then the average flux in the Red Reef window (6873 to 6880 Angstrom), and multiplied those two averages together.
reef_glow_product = 171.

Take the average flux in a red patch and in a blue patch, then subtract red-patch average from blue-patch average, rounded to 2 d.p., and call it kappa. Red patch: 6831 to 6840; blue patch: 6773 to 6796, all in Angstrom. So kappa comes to 0.32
